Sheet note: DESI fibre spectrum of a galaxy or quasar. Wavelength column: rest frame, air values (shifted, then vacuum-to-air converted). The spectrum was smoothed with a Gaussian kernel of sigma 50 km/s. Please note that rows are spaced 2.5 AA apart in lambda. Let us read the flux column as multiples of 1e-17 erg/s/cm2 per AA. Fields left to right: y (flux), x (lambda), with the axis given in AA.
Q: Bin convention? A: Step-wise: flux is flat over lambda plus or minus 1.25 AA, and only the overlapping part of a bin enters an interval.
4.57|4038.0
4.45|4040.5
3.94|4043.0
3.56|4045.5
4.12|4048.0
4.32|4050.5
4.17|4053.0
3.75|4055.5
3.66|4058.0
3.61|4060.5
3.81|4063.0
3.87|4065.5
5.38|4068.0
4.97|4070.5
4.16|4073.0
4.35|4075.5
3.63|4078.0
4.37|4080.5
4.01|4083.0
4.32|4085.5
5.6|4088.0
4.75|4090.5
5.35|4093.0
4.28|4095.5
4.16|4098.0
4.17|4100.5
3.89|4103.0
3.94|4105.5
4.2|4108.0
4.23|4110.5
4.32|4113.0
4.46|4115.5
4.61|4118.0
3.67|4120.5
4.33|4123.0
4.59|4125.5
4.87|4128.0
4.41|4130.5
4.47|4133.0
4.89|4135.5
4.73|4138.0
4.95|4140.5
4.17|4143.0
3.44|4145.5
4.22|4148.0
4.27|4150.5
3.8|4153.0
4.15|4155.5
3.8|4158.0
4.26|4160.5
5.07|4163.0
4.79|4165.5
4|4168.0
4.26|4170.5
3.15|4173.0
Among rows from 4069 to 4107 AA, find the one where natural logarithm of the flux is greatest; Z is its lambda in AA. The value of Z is 4088.0 AA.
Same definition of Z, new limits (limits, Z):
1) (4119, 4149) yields 4140.5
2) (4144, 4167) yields 4163.0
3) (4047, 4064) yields 4050.5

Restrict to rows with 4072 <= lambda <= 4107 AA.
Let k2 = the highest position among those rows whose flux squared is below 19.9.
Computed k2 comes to 4105.5 AA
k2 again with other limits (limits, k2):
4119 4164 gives 4160.5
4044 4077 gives 4075.5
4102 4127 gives 4123.0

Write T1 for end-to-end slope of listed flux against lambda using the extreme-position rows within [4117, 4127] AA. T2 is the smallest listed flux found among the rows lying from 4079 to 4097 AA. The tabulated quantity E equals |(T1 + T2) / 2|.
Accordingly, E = 2.00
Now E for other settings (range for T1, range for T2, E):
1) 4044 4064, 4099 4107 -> 1.95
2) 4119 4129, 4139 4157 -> 1.80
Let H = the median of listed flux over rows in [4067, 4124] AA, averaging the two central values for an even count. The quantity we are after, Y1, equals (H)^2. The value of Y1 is 18.7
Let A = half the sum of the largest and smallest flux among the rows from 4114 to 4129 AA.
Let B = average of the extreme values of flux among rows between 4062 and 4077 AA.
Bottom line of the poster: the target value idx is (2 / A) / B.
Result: 0.102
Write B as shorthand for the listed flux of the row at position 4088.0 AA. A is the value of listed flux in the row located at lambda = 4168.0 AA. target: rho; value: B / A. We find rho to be 1.40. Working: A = 4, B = 5.6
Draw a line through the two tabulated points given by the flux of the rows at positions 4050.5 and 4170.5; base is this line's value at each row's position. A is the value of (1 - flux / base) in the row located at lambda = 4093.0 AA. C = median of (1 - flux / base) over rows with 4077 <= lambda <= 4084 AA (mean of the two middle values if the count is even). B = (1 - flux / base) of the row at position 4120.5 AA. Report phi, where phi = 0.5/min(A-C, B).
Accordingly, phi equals -2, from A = -0.245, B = 0.14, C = 0.07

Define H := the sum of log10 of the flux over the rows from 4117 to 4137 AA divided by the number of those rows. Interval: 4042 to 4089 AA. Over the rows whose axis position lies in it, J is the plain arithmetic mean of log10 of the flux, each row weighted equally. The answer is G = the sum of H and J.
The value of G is 1.27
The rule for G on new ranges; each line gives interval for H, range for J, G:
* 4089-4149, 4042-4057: 1.24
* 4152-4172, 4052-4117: 1.26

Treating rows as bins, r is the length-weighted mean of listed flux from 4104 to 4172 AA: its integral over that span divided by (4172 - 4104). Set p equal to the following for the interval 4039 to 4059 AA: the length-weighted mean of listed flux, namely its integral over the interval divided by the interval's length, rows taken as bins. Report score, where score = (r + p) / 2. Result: 4.17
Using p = 4.0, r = 4.32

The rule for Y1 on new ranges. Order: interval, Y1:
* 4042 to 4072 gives 15.2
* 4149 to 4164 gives 17.7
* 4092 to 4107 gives 17.3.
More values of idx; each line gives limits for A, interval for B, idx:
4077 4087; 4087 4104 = 0.105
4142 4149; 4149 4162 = 0.129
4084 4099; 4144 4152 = 0.106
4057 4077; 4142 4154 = 0.115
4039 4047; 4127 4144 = 0.110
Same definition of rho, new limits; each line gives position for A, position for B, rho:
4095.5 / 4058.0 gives 0.86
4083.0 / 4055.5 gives 0.94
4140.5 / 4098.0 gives 0.84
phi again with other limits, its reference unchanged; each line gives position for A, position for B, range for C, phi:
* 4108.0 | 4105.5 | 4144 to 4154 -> -13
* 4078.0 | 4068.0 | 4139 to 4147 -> -2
